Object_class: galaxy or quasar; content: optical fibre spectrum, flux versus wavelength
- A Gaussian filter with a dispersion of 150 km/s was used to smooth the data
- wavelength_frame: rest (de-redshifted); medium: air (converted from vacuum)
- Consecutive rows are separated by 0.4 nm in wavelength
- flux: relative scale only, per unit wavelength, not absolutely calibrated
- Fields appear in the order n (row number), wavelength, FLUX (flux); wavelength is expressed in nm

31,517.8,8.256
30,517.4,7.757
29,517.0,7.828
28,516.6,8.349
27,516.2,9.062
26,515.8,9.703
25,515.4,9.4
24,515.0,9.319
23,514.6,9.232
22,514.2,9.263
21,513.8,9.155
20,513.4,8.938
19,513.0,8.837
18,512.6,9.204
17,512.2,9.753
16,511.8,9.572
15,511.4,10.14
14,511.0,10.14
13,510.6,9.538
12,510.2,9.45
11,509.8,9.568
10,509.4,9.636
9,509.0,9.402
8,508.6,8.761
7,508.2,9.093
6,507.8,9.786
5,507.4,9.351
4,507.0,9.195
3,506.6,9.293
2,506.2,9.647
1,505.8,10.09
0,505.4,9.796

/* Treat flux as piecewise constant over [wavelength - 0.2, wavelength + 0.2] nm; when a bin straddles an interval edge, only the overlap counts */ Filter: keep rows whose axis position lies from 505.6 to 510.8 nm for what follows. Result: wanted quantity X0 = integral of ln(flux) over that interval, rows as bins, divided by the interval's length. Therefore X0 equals 2.245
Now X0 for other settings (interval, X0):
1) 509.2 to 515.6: 2.245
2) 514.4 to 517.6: 2.175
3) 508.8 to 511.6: 2.271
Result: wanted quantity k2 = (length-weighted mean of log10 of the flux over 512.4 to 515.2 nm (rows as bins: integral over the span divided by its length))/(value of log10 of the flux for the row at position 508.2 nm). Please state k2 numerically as 1.00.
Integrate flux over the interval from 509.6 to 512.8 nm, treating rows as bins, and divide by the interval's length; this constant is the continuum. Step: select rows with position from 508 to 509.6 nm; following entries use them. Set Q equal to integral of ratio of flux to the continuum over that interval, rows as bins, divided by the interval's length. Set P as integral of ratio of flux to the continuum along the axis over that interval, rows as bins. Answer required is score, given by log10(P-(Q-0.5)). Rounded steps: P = 1.53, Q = 0.95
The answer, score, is 0.030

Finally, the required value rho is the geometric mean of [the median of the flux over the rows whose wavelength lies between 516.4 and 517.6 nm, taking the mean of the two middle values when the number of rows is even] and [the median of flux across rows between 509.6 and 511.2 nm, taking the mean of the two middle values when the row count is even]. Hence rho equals 8.6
